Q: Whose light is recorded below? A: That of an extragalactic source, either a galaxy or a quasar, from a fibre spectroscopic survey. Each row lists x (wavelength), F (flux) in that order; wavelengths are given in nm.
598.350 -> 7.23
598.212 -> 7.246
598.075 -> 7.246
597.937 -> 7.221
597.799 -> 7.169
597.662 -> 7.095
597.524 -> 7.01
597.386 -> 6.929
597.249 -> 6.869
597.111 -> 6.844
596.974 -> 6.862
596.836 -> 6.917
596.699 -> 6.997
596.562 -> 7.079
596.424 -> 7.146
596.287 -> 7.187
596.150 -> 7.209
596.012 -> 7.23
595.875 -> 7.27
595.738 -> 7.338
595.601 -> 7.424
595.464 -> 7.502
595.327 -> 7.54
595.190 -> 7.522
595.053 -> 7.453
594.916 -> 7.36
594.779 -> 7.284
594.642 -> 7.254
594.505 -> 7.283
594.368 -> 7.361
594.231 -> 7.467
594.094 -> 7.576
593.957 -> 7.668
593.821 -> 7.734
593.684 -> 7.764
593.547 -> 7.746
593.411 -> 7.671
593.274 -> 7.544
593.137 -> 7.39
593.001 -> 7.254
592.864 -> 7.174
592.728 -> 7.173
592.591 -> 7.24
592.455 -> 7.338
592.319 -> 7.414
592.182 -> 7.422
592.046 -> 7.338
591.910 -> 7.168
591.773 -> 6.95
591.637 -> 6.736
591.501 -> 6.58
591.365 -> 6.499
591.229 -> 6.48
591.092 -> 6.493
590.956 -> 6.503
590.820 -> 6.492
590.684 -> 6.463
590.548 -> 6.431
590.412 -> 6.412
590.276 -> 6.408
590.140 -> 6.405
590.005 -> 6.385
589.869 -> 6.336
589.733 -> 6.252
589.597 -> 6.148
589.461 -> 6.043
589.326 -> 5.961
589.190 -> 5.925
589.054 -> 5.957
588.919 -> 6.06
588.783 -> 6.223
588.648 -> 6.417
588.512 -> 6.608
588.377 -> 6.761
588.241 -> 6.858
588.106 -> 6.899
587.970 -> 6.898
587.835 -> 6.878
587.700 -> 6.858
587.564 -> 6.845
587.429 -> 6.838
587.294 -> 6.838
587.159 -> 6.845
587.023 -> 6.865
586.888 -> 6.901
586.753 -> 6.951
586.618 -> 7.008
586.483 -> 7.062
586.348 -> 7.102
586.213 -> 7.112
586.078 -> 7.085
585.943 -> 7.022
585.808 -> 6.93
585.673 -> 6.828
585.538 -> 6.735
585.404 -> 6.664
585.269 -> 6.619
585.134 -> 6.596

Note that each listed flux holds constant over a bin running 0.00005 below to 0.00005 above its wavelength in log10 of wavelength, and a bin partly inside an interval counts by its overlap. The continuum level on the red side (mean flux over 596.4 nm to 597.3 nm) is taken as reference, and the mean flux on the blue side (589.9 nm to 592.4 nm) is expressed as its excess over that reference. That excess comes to -0.3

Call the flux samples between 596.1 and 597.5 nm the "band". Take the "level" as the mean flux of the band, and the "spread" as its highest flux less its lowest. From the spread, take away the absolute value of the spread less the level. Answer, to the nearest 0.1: -6.3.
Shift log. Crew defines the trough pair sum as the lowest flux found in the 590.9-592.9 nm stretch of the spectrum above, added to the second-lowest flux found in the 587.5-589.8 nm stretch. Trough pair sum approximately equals 12.4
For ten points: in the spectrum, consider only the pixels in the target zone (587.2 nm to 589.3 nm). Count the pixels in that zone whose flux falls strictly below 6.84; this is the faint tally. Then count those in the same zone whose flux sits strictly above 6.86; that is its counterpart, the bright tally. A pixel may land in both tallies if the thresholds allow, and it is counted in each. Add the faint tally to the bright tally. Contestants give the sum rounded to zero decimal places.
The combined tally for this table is 12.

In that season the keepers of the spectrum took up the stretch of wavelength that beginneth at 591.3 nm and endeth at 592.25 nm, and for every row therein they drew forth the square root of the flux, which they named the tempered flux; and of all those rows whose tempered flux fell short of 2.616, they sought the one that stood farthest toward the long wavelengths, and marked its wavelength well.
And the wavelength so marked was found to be 591.637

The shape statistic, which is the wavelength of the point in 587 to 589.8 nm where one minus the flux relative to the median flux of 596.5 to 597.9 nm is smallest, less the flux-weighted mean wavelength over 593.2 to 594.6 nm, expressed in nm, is -5.78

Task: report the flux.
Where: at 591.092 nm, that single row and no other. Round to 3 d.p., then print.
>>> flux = 6.493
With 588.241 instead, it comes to 6.858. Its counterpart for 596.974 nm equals 6.862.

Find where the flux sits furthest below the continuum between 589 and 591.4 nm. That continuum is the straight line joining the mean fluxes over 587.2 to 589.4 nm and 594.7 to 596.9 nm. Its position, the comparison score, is 589.190 nm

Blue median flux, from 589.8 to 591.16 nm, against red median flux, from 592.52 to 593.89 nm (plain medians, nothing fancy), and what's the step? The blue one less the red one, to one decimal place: -1.0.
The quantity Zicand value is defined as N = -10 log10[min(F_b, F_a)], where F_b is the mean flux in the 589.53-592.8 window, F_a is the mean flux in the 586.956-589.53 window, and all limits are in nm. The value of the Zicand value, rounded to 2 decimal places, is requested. -8.17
